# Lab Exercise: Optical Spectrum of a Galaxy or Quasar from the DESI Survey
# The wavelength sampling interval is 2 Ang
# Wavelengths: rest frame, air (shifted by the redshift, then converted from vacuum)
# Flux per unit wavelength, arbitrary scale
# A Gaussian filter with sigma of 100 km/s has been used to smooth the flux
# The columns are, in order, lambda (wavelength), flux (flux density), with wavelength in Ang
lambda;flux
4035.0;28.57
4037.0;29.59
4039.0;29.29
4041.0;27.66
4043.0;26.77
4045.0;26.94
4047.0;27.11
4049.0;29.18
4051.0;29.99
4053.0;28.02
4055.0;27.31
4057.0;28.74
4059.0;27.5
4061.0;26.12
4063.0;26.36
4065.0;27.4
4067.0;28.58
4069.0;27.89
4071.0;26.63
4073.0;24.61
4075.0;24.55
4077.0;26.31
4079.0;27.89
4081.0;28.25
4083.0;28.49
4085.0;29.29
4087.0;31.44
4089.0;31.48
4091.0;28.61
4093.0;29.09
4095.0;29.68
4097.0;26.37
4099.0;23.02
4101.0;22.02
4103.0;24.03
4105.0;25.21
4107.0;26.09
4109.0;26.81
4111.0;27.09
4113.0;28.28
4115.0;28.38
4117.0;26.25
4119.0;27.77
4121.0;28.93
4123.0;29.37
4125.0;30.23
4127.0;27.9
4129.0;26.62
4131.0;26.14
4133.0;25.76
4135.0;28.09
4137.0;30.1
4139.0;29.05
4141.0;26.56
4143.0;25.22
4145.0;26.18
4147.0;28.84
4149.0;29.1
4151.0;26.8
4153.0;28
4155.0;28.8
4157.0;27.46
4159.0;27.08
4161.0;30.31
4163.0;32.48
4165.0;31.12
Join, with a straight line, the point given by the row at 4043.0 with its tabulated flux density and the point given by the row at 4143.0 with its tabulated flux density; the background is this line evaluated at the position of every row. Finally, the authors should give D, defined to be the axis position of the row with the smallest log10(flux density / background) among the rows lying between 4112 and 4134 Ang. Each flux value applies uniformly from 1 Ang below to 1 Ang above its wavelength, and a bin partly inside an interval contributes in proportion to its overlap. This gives 4133.0 Ang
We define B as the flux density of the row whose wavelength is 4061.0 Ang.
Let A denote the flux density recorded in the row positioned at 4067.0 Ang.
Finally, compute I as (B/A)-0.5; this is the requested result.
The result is 0.41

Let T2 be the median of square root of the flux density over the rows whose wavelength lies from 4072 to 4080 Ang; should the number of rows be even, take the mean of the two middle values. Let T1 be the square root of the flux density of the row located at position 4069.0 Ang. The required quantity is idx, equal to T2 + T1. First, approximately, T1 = 5.28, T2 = 5.05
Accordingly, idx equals 10.3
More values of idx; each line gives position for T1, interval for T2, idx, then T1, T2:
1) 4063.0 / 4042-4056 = 10.4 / 5.13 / 5.23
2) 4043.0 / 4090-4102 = 10.4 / 5.17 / 5.24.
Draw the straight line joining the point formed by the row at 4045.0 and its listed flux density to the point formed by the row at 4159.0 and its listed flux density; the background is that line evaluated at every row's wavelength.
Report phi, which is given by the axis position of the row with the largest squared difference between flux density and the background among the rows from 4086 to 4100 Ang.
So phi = 4089.0 Ang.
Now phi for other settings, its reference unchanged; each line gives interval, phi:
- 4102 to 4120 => 4103.0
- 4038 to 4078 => 4051.0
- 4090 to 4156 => 4101.0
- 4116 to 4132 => 4125.0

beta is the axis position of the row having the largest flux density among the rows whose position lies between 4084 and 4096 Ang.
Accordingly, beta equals 4089.0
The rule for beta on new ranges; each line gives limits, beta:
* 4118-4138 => 4125.0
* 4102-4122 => 4121.0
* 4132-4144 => 4137.0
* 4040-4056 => 4051.0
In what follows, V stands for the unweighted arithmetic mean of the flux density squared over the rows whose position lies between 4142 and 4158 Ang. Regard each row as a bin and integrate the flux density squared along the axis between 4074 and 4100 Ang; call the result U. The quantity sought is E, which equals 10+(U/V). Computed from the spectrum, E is 37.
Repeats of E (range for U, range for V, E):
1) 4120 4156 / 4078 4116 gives 47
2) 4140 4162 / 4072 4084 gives 34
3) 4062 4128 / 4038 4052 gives 73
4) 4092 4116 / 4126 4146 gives 33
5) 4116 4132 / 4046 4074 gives 26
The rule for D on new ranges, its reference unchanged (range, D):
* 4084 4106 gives 4101.0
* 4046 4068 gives 4061.0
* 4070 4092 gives 4075.0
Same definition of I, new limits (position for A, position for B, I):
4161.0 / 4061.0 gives 0.36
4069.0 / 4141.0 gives 0.45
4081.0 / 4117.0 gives 0.43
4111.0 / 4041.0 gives 0.52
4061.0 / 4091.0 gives 0.60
